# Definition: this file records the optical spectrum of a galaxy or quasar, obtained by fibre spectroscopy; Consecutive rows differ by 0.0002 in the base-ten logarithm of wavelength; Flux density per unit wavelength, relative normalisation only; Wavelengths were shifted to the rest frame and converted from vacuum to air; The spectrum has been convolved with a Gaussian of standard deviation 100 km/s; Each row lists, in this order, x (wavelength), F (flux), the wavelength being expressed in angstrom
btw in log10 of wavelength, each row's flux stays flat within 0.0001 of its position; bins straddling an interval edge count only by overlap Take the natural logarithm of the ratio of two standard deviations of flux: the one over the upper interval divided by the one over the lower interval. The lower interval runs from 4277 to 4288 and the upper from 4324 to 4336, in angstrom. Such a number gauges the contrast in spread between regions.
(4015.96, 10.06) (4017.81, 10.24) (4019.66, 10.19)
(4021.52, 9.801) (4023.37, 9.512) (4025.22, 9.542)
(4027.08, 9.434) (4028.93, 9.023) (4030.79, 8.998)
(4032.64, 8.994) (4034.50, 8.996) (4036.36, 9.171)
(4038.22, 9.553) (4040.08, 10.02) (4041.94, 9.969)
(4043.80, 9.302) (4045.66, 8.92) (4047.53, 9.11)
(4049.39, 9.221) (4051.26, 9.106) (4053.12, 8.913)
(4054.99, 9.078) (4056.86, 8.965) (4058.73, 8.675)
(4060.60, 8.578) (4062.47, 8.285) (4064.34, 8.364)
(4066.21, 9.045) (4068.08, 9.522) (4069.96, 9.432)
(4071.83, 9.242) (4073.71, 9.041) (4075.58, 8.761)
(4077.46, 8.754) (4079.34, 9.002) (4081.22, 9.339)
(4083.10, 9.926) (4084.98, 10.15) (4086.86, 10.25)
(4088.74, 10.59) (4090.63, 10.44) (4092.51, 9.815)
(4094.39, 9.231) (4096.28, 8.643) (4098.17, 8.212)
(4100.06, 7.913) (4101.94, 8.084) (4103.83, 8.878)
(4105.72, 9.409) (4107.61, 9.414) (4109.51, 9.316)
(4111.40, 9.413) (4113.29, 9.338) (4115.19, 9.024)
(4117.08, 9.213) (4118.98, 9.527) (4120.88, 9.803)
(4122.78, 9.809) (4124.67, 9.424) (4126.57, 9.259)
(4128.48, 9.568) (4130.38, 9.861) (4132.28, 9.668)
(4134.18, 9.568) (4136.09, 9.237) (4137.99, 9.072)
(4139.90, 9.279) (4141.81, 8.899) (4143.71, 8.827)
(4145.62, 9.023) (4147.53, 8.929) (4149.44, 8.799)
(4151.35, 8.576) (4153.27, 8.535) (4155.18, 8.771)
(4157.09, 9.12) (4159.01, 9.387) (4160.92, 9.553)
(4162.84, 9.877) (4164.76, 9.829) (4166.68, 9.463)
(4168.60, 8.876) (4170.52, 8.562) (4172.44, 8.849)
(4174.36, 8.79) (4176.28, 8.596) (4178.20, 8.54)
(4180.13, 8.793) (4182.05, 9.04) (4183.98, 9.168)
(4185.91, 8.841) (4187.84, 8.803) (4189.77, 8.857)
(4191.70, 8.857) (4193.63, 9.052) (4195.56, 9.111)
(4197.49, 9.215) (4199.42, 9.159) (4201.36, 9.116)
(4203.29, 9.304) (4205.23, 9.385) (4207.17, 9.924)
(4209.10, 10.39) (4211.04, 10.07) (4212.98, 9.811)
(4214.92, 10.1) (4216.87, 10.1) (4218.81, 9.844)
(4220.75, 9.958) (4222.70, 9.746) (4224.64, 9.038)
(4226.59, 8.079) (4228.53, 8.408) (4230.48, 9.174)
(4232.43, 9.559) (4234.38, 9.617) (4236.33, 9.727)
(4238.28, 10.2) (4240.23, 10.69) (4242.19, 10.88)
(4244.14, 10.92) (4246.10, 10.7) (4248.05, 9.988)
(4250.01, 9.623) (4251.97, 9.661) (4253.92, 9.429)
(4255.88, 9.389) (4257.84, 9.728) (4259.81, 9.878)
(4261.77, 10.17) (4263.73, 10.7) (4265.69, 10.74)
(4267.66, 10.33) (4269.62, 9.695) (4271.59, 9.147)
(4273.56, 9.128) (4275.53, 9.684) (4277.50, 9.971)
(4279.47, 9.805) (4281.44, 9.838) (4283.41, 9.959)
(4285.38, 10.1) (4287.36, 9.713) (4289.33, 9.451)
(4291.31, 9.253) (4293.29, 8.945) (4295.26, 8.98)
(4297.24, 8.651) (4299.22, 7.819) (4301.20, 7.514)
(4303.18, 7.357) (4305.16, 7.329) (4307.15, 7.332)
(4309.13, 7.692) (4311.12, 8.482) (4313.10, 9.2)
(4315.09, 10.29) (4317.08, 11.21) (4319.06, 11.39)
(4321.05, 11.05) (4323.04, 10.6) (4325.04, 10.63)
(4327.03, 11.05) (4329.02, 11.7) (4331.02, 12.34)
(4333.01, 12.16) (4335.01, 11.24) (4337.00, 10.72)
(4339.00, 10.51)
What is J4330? 1.6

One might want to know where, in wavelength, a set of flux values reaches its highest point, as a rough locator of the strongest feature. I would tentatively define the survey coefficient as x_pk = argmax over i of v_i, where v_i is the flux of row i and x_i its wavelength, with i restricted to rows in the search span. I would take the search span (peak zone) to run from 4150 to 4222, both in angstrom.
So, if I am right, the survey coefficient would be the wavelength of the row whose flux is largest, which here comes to 4209.10 angstrom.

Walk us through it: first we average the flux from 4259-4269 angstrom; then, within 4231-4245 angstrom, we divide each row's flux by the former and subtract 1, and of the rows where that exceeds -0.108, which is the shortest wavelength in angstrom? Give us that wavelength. 4232.43 angstrom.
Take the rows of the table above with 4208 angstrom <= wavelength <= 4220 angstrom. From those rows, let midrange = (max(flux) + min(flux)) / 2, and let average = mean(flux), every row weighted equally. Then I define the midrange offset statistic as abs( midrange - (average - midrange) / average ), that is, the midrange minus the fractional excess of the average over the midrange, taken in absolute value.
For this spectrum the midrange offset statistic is 10.11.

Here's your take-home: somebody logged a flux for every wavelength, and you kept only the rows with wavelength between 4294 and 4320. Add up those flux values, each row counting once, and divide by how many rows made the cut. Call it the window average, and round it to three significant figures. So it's 8.71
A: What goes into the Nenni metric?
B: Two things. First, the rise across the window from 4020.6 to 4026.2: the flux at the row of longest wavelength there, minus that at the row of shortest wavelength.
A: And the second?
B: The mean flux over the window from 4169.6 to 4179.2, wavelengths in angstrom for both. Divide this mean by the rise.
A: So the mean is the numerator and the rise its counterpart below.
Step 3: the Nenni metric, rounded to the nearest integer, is -33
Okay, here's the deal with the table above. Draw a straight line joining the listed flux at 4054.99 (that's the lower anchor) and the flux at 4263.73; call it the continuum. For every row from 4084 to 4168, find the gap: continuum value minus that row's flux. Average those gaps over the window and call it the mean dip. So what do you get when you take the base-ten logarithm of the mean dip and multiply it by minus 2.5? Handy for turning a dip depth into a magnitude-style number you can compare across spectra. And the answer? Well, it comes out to 1.2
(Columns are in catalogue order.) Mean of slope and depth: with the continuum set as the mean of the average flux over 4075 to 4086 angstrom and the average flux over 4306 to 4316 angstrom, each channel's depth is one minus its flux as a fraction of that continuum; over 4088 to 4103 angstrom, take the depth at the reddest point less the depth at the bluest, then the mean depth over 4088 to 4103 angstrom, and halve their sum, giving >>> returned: 0.13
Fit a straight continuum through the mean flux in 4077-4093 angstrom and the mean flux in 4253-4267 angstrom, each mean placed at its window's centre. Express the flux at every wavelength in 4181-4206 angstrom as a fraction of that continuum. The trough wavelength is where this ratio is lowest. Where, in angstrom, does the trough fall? 4187.84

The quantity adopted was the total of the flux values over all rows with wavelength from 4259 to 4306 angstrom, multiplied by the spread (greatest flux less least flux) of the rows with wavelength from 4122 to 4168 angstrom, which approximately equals 301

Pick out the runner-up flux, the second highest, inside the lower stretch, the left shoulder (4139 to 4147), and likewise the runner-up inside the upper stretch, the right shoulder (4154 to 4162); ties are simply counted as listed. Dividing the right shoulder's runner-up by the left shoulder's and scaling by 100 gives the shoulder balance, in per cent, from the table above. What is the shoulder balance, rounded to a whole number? 104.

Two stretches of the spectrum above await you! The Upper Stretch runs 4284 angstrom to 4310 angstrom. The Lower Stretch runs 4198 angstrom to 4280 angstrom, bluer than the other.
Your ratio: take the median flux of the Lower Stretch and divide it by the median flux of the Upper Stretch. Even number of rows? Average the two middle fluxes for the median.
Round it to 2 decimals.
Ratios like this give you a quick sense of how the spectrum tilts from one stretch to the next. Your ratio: 1.13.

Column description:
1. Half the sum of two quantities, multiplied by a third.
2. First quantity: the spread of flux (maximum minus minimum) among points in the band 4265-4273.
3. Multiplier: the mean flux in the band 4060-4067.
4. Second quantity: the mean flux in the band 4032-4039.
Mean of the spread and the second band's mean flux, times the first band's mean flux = 46.1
